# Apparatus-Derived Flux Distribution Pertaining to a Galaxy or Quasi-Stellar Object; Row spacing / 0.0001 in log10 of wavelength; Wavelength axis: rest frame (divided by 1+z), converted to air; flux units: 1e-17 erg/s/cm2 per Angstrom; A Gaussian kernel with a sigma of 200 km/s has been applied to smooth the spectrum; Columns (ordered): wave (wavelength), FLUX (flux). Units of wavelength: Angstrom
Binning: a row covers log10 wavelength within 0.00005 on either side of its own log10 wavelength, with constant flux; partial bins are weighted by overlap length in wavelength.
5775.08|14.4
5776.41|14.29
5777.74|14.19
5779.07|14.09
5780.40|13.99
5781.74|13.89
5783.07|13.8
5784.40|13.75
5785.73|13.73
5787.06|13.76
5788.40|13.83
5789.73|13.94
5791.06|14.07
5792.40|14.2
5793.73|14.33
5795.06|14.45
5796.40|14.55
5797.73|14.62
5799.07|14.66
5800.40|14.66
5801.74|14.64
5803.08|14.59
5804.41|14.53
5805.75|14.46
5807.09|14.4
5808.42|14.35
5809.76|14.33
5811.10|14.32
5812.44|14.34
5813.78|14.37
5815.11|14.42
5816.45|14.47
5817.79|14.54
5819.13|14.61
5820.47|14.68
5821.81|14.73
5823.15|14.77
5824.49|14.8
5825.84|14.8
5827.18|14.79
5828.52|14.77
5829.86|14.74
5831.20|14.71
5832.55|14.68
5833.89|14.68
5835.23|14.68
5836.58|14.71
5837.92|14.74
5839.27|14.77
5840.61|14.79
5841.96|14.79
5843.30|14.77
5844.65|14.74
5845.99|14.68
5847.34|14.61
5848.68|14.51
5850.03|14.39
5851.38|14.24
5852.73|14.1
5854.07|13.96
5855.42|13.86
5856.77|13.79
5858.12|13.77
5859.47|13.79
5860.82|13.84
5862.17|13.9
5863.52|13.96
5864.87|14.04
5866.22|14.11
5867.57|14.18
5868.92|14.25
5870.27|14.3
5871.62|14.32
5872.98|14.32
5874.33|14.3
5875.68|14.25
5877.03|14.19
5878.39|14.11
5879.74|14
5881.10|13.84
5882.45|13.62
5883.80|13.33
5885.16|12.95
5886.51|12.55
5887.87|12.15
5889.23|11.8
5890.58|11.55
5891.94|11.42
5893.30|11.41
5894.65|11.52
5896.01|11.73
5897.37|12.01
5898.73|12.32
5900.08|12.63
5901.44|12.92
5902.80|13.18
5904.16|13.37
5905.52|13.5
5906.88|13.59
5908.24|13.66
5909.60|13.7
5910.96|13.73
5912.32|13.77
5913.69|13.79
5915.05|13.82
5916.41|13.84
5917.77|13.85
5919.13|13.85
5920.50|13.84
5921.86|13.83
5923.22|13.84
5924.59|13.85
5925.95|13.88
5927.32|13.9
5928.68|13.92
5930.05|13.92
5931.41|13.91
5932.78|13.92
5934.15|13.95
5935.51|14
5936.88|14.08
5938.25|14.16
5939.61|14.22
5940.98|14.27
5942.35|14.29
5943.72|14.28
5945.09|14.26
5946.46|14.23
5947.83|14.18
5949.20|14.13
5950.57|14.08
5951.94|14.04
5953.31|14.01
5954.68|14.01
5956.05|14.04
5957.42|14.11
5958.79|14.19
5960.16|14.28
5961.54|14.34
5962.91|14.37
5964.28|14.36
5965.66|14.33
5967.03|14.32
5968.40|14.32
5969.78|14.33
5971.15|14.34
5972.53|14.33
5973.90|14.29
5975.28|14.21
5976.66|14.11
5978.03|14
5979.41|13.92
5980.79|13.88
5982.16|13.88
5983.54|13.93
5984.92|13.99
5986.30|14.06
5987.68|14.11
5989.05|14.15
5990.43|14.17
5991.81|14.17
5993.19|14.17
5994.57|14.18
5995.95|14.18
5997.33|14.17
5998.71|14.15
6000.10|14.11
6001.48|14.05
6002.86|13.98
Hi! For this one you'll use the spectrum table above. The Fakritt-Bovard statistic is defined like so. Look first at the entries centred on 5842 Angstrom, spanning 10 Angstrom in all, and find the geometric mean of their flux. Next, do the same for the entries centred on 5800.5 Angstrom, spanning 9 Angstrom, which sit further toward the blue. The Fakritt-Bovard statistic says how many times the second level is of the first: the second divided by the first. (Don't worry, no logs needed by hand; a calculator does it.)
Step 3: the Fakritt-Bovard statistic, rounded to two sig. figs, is 0.99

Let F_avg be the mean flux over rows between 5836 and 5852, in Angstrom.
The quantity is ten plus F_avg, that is 24.6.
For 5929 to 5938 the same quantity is 24.0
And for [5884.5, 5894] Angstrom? 22.0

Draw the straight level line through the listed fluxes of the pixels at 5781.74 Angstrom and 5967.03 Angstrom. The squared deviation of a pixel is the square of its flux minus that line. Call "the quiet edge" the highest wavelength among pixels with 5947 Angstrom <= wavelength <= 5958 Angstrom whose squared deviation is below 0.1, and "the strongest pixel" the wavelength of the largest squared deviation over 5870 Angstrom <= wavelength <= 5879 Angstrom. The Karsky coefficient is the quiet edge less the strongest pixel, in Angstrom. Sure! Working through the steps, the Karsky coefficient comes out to 85.8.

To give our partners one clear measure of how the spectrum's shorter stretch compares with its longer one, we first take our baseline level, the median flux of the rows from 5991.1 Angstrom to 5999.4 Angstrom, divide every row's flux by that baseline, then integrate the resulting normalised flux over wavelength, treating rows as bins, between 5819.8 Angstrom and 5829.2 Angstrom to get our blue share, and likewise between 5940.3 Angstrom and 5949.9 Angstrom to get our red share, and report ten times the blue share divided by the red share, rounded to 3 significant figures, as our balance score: 10.2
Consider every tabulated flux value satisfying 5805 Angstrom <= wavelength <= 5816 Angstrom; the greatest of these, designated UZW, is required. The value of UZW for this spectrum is 14.46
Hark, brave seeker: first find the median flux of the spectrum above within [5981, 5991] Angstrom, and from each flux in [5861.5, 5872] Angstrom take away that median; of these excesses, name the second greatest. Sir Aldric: 0.2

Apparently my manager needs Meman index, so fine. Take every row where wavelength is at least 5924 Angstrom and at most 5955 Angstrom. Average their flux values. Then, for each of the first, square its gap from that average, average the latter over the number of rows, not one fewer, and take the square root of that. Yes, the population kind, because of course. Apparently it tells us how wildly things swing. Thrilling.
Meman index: 0.14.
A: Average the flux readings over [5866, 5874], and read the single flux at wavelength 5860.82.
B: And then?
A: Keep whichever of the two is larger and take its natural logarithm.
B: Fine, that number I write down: 2.657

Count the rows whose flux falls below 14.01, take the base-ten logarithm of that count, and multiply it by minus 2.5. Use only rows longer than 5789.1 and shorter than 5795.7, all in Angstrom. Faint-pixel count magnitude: 0.0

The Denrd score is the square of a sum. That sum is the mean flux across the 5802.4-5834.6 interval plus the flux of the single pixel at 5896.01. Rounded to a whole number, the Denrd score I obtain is 692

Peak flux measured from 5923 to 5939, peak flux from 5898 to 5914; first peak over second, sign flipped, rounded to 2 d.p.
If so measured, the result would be -1.03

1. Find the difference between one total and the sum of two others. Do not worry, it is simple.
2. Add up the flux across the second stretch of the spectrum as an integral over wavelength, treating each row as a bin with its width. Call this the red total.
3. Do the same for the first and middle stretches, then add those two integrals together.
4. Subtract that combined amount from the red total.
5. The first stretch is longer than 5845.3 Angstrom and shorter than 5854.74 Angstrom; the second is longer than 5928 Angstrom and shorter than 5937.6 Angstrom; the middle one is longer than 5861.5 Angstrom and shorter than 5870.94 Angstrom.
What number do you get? -135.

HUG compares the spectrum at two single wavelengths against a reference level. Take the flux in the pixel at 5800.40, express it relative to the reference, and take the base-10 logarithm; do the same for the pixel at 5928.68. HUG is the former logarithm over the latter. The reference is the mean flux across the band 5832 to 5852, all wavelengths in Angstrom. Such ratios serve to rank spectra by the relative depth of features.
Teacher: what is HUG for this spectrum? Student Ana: -0.01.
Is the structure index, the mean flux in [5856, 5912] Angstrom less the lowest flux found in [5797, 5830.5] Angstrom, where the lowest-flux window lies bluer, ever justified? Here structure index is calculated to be -1.0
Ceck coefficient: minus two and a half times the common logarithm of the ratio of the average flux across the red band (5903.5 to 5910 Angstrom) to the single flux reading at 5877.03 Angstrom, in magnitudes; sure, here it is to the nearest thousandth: 0.049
